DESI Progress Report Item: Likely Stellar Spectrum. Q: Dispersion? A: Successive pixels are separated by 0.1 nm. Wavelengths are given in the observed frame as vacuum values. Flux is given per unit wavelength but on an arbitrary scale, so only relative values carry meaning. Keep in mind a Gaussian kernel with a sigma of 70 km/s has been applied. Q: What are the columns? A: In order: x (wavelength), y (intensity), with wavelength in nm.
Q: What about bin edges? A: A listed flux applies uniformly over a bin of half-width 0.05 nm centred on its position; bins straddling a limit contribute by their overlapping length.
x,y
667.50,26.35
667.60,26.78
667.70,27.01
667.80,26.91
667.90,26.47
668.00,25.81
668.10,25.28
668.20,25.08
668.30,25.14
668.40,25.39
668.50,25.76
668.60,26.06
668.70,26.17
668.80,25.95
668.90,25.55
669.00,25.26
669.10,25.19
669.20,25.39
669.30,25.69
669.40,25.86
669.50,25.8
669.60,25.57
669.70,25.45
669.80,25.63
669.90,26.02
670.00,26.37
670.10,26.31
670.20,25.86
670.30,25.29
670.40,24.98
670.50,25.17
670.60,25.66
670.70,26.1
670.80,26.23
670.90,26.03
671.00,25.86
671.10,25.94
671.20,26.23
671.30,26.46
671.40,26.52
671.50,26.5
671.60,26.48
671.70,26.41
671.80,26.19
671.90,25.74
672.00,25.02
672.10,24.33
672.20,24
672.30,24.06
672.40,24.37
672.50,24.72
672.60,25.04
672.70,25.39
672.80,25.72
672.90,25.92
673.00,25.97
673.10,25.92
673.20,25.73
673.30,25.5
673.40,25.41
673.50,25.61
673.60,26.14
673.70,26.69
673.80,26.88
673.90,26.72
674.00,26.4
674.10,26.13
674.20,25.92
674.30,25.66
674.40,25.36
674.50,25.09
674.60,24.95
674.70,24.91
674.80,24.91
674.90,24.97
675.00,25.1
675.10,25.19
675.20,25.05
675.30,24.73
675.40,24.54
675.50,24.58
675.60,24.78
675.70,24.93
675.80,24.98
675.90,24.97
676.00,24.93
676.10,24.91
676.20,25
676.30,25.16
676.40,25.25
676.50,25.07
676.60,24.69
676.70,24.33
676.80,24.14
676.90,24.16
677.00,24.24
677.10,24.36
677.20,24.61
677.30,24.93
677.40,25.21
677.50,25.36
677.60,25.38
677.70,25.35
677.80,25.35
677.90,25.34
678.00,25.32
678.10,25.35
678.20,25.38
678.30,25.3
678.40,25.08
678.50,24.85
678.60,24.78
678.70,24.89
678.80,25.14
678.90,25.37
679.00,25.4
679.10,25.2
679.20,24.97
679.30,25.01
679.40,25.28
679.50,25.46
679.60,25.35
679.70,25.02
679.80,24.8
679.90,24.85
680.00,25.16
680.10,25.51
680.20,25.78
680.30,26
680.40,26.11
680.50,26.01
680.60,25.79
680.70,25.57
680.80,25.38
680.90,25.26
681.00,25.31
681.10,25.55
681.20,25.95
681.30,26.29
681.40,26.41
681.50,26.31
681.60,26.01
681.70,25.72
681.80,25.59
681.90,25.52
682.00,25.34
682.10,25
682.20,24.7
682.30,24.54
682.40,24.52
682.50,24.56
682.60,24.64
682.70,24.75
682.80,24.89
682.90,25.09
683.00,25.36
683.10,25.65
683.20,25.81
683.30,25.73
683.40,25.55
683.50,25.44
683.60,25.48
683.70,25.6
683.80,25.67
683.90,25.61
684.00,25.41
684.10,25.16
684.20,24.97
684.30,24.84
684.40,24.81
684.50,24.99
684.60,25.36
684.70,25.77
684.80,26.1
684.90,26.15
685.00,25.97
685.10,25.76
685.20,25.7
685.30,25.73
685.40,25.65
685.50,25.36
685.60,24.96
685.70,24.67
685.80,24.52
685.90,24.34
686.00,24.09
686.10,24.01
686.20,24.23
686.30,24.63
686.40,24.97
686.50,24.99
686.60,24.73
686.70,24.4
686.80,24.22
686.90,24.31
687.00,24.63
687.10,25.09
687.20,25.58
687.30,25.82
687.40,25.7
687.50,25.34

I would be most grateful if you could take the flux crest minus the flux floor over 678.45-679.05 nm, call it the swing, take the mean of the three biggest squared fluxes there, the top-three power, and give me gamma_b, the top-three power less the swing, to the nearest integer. 640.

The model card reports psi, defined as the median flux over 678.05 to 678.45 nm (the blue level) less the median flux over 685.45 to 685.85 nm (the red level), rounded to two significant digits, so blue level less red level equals 0.51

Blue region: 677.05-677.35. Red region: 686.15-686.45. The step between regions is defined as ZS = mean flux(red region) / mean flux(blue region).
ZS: 0.999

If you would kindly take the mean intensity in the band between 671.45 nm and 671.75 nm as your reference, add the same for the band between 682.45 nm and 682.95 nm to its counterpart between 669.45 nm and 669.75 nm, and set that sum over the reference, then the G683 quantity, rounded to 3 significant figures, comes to 1.90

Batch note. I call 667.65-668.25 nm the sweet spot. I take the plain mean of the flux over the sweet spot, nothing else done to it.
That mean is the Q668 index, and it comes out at 26.1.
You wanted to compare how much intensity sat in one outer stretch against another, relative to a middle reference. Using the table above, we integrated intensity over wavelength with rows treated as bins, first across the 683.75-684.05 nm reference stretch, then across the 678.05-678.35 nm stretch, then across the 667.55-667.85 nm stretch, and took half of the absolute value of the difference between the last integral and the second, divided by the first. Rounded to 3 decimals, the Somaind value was 0.030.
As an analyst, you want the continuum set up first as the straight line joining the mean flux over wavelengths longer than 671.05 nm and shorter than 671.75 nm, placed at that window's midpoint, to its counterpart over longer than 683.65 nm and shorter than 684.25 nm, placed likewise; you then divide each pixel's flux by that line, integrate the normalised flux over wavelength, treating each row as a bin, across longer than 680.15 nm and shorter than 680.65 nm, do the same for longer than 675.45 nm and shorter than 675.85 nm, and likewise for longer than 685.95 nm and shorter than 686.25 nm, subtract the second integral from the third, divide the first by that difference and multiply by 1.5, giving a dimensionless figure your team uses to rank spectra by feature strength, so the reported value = -8.0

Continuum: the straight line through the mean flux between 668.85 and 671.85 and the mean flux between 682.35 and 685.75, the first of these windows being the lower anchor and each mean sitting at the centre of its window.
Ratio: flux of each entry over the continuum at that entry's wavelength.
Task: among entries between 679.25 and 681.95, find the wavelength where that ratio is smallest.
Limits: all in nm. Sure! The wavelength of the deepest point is 679.80 nm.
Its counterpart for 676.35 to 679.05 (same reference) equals 676.80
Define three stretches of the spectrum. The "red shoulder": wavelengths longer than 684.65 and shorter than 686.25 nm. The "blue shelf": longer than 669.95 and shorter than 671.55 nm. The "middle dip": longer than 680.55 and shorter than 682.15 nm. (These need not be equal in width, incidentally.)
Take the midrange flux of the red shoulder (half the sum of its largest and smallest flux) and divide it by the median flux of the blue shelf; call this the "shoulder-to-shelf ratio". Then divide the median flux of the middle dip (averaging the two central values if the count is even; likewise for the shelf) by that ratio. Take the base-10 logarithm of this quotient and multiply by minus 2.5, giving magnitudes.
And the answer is -3.562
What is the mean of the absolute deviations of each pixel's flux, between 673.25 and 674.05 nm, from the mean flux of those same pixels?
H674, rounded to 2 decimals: 0.50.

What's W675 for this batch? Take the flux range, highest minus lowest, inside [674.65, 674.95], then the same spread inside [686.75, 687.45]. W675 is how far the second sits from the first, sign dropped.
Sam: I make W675 1.5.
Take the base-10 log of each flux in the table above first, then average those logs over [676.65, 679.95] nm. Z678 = 1.40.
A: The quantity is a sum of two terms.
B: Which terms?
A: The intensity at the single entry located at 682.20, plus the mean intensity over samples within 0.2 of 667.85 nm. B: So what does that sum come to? 51.25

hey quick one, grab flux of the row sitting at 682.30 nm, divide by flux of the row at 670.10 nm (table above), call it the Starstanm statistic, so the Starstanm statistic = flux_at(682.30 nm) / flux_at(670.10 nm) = 0.93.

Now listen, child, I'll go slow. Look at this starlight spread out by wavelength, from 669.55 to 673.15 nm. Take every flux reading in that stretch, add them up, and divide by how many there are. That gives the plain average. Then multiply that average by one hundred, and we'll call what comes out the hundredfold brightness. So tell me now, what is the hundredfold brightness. 2565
